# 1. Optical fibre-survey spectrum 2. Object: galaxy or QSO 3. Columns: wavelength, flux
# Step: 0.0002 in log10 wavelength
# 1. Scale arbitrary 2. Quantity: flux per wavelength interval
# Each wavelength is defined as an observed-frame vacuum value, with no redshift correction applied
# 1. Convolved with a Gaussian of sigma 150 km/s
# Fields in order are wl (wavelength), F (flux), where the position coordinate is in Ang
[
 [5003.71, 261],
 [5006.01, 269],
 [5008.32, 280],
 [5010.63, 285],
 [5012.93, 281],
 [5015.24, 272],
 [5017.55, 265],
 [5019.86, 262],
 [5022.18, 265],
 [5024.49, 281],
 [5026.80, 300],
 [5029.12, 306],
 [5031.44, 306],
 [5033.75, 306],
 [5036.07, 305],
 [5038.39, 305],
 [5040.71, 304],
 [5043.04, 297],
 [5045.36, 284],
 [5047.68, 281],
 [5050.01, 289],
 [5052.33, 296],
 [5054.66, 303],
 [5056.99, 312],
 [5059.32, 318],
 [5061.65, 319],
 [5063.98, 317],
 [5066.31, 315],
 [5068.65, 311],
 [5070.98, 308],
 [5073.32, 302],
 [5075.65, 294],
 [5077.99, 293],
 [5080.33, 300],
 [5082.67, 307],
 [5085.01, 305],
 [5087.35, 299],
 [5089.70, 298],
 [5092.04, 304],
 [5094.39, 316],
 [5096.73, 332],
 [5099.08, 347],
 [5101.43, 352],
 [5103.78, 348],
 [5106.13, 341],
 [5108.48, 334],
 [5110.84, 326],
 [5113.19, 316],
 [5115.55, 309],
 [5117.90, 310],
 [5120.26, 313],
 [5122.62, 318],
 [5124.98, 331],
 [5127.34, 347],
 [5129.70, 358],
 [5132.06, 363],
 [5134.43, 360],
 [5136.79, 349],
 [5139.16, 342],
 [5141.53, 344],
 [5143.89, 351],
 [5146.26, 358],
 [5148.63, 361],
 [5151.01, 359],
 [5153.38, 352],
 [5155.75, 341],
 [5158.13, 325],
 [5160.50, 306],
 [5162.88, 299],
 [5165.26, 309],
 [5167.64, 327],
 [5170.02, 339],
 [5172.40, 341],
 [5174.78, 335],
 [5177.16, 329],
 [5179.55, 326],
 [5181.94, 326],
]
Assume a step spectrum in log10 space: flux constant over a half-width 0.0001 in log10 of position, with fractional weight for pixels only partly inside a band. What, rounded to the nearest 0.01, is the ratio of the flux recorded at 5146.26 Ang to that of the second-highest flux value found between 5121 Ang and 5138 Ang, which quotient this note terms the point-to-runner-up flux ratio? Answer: 0.99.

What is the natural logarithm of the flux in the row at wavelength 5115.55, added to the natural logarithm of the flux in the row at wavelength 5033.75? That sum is 11.5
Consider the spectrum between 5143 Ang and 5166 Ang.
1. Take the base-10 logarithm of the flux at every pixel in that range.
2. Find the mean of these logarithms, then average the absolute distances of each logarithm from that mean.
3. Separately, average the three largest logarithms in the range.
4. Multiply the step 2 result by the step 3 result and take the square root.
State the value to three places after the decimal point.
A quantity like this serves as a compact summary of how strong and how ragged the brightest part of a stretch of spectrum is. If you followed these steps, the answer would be 0.266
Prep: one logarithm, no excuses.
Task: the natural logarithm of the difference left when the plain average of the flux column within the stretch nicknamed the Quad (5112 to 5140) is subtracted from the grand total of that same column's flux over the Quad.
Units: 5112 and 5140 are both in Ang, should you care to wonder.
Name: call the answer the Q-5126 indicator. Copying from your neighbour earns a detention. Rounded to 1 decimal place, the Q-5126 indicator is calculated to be 8.2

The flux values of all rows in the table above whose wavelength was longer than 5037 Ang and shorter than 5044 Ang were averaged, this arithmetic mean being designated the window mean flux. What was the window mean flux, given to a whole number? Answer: 302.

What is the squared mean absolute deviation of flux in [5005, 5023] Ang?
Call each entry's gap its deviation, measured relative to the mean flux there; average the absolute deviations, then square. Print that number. 52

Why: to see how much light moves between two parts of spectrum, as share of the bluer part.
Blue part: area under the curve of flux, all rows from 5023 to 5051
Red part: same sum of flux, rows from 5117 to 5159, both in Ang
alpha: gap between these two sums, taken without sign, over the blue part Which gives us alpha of 0.73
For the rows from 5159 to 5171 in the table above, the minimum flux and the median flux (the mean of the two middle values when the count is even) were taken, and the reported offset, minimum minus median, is -10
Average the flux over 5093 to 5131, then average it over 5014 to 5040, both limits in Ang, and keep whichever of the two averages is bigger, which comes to 331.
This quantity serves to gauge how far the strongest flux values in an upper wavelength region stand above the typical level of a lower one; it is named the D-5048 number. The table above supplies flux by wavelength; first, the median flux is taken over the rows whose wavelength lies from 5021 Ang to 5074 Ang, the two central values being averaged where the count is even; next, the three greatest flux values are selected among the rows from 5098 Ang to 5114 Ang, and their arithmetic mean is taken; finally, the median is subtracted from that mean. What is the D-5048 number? 44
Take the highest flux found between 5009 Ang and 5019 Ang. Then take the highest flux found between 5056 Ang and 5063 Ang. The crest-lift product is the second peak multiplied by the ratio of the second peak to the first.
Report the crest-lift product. 357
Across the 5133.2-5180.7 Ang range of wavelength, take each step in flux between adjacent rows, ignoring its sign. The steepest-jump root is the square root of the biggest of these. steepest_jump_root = 4.36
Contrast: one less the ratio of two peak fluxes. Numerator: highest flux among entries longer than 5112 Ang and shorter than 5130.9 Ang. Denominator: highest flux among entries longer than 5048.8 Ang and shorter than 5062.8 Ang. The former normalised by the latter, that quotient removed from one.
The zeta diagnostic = -0.122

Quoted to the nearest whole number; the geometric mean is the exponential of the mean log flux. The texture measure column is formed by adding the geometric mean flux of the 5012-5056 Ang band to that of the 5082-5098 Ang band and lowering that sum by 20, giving 578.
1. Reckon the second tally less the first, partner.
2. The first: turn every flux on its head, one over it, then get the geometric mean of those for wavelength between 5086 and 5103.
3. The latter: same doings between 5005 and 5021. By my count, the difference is 0.0005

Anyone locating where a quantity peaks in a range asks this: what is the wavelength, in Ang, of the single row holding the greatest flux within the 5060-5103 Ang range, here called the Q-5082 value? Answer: 5101.43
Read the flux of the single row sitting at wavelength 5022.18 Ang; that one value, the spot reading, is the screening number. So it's 265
